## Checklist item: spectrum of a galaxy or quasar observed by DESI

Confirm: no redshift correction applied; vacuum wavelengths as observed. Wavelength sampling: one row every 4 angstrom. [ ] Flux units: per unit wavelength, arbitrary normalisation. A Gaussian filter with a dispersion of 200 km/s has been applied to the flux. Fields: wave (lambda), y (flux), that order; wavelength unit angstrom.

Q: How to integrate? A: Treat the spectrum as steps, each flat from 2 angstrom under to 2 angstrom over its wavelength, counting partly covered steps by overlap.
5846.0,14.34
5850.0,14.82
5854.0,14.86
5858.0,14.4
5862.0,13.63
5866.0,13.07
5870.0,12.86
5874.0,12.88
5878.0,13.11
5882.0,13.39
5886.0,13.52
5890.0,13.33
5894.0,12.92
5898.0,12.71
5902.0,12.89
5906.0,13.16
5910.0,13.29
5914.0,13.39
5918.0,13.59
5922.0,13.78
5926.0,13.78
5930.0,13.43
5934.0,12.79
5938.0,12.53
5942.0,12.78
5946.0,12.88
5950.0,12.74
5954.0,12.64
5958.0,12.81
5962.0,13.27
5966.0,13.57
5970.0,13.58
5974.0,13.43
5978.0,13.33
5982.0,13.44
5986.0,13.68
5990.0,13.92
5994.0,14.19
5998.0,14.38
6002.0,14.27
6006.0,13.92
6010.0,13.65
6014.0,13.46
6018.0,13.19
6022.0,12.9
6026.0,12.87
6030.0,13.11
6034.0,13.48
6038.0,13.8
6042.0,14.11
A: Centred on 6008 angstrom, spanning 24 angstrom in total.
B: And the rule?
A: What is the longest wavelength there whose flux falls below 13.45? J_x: 6018.0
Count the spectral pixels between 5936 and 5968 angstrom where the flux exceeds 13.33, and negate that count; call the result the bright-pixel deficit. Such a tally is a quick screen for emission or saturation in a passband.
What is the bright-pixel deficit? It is -1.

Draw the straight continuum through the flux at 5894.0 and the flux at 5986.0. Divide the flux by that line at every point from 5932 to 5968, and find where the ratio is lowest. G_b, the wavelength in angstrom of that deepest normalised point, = 5954.0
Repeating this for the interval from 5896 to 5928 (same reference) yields 5898.0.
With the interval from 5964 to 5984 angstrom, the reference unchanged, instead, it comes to 5978.0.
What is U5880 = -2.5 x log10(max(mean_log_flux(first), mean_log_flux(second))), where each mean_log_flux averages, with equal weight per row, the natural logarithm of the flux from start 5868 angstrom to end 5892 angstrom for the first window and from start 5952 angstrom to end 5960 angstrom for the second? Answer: -1.03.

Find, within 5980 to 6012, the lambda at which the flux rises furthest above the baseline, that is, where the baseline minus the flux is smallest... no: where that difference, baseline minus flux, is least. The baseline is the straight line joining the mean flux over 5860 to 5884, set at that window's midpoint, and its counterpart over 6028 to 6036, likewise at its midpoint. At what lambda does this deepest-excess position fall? 5998.0 angstrom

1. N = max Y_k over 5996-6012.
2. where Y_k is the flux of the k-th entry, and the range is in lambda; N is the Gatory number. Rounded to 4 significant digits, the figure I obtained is 14.38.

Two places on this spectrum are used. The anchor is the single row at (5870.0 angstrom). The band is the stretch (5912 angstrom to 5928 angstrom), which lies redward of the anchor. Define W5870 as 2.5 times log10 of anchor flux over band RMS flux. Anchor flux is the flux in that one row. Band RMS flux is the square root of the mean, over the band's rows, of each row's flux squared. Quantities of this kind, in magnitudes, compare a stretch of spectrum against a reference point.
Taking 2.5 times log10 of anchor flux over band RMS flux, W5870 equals -0.064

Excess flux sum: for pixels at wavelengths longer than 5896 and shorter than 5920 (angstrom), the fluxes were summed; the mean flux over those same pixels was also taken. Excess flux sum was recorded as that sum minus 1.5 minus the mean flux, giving 64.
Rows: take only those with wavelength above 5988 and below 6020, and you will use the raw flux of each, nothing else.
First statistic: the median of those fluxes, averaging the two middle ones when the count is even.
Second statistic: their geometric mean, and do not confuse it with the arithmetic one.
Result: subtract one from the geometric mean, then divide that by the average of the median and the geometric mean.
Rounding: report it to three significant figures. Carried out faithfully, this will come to 0.926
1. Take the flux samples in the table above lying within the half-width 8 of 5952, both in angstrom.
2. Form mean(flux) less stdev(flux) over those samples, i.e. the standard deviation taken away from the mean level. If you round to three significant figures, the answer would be 12.7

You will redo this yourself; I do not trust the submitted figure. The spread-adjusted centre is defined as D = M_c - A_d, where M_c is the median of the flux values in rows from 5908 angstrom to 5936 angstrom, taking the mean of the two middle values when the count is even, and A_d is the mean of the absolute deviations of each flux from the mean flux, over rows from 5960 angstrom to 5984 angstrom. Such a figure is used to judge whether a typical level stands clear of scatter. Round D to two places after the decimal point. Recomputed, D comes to 13.34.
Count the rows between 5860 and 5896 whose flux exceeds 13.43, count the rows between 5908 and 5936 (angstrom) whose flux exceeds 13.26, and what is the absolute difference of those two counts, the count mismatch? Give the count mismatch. 4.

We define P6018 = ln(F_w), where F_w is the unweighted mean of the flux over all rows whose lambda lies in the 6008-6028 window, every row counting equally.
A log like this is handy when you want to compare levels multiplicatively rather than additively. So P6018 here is 2.58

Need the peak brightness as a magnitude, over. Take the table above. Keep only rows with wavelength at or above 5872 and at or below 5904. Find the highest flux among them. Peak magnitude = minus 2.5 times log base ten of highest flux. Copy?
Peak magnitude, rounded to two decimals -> -2.83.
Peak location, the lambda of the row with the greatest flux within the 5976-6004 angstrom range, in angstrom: 5998.0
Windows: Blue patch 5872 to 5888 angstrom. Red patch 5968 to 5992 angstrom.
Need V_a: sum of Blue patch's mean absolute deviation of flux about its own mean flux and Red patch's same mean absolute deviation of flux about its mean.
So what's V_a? 0.39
